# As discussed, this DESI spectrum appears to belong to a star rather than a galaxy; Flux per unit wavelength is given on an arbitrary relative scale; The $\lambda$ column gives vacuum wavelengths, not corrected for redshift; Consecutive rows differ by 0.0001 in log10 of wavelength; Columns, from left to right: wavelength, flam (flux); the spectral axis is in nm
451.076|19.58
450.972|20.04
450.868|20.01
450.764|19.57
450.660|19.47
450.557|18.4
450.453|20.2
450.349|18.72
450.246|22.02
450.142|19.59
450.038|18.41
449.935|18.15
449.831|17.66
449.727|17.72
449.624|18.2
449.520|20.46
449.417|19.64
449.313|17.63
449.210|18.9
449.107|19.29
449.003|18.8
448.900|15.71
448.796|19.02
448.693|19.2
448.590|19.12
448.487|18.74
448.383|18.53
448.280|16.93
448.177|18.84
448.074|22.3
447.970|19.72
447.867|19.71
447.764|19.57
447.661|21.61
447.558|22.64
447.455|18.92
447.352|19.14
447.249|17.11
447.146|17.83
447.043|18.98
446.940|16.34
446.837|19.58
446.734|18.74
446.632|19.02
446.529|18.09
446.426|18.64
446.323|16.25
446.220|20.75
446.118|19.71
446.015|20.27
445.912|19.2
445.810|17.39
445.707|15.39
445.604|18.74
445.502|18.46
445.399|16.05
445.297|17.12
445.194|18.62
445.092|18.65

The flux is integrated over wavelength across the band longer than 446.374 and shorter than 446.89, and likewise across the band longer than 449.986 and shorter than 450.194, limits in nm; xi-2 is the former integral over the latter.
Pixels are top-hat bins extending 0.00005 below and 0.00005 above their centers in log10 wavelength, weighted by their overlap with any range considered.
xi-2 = 2.5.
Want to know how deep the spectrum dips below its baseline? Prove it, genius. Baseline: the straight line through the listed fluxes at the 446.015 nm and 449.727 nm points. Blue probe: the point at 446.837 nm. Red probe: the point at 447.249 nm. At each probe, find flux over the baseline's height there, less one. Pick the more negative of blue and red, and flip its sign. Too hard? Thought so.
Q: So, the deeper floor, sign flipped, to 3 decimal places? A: 0.119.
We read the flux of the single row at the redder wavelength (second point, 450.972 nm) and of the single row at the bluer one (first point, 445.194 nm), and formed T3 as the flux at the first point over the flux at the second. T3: 0.93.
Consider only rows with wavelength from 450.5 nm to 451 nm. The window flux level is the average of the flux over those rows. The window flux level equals 19.5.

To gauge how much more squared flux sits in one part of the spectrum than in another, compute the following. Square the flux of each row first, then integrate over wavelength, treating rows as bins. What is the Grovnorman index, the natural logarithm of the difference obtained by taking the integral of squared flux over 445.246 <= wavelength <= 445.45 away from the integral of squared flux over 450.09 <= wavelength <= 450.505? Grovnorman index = 4.7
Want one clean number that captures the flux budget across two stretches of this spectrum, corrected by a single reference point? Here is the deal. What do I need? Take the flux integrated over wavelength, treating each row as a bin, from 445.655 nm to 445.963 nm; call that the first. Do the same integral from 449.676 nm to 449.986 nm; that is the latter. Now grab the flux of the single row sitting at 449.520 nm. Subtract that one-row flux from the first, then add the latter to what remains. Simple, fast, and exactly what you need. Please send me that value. -9.6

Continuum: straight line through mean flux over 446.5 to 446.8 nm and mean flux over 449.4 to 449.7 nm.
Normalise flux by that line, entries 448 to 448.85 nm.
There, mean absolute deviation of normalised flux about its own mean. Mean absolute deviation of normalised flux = 0.044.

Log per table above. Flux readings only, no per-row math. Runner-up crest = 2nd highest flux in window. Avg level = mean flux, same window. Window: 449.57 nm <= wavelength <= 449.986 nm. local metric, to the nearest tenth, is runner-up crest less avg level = 0.2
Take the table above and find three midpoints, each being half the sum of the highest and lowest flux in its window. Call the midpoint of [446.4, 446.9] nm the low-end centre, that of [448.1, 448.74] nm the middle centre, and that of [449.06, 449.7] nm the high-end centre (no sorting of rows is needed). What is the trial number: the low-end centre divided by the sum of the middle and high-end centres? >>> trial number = 0.508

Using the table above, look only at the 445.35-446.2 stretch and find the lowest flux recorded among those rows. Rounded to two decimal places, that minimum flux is 15.39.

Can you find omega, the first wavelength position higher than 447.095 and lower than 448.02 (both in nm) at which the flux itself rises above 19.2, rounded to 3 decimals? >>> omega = 447.558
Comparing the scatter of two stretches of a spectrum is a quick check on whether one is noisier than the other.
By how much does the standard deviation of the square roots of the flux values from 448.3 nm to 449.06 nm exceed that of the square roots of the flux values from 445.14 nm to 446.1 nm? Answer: -0.04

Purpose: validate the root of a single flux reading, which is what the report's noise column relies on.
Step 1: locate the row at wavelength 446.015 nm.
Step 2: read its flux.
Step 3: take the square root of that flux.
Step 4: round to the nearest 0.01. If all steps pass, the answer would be 4.50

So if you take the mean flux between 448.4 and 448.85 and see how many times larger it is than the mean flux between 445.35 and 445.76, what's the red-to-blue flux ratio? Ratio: 1.11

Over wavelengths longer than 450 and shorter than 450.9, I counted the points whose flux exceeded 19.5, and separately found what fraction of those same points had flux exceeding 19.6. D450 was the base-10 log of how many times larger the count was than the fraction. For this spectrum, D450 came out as 1.18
